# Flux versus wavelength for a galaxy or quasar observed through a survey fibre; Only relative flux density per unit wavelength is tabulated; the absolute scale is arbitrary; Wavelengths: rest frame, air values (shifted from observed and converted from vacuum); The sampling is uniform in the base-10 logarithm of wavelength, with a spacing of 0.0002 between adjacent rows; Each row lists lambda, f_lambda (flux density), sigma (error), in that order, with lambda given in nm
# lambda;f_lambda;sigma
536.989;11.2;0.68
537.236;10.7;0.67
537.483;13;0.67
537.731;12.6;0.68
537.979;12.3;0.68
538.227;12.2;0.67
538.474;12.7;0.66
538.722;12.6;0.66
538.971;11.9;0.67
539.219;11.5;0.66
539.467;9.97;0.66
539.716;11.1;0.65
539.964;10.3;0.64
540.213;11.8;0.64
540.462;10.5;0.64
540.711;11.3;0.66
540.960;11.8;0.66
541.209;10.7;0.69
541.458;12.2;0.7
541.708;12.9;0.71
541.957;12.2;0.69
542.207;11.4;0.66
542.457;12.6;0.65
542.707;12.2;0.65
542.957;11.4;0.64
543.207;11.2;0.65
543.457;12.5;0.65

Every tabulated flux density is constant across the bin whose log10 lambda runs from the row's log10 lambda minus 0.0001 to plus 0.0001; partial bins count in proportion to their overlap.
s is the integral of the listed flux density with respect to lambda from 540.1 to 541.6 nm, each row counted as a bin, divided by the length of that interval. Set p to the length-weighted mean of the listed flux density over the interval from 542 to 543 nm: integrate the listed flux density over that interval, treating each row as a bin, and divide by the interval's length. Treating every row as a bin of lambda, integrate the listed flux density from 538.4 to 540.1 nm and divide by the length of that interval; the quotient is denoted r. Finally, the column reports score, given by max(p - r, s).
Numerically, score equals 11.4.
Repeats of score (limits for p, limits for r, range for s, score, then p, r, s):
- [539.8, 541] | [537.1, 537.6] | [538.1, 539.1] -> 12.3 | 11.1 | 11.8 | 12.3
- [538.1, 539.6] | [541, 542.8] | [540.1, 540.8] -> 11.2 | 11.8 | 12.0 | 11.2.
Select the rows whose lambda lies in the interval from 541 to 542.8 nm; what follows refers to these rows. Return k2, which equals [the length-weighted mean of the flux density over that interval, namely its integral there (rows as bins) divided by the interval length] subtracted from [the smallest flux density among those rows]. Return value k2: -1.3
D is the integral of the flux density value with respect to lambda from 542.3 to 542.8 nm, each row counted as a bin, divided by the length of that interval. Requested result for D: 12.3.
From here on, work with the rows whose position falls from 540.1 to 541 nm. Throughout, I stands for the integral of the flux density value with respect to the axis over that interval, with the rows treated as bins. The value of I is 10.2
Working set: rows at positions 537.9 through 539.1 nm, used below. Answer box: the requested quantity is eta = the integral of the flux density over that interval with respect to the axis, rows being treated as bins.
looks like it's 14.8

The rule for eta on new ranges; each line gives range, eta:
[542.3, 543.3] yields 11.9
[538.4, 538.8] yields 5.1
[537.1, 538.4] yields 15.8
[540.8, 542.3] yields 17.8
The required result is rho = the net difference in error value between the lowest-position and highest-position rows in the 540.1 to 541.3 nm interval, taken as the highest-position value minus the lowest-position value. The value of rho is 0.050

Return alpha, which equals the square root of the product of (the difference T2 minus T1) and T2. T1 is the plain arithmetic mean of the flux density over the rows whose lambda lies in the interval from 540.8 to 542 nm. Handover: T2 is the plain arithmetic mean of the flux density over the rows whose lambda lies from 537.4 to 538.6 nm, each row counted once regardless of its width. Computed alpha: 2.7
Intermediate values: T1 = 12.0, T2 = 12.6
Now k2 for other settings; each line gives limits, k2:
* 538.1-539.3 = -0.7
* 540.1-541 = -0.8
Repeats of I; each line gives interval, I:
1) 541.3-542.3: 12.1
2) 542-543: 12.0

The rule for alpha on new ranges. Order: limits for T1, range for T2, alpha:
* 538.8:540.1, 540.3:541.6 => 2.0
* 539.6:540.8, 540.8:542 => 3.4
